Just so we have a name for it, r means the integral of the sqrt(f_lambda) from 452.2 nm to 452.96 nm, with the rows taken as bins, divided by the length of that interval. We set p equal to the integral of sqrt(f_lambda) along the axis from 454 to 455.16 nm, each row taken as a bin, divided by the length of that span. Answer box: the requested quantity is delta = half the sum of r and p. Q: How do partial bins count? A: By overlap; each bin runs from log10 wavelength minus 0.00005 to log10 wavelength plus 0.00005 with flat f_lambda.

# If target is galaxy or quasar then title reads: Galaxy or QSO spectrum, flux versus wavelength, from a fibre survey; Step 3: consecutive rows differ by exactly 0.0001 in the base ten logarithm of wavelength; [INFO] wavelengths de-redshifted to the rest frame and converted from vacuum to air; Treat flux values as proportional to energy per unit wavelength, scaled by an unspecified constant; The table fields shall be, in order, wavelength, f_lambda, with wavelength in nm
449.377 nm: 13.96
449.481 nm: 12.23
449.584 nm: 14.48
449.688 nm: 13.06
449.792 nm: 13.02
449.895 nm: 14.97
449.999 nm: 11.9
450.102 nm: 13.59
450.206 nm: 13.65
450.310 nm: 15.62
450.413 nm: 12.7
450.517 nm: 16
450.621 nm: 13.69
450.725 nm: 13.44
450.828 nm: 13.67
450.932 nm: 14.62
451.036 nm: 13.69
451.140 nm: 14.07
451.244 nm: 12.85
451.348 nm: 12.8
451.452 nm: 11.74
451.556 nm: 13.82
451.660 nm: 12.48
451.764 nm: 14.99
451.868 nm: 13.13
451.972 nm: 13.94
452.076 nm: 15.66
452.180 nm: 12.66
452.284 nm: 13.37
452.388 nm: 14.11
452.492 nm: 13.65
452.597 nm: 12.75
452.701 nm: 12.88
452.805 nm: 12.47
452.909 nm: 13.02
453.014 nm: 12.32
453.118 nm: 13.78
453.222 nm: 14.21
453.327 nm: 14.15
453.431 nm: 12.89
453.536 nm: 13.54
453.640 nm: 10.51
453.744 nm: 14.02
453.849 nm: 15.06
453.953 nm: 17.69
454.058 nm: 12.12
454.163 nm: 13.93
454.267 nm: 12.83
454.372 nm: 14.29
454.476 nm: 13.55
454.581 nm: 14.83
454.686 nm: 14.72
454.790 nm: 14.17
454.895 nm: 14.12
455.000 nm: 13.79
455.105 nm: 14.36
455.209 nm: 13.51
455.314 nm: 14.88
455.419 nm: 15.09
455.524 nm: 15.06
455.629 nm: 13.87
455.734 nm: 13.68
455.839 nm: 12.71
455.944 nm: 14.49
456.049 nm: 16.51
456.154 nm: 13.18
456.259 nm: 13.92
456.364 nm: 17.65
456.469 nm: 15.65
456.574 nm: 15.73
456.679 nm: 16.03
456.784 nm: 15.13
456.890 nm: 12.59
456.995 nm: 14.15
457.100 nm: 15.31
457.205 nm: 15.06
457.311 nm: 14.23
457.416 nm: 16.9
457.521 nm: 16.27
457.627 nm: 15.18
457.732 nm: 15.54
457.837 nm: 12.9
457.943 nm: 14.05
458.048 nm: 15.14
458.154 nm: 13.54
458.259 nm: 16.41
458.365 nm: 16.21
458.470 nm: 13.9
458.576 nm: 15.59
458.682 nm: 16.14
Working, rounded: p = 3.73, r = 3.63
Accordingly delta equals 3.68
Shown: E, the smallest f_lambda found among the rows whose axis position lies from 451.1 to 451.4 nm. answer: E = 12.8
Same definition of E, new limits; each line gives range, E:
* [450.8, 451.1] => 13.67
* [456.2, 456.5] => 13.92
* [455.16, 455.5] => 13.51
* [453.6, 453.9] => 10.51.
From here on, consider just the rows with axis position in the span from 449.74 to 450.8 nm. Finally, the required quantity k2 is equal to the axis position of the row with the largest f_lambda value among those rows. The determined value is 450.517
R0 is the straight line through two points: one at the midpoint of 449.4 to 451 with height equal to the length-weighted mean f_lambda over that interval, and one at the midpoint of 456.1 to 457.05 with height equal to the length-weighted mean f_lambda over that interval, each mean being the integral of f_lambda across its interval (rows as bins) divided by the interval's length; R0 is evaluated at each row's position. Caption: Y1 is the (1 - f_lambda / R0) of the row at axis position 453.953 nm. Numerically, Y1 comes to -0.23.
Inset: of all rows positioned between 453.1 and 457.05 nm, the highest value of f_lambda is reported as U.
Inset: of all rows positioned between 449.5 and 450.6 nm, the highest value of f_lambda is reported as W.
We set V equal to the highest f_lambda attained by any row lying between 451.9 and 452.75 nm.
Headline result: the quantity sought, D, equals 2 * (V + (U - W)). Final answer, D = 35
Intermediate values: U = 17.69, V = 15.66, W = 16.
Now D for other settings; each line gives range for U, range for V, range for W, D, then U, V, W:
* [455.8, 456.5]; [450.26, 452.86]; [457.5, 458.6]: 34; 17.65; 16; 16.41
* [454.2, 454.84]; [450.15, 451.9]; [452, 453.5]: 30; 14.83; 16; 15.66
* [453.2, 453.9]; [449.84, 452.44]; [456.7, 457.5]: 28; 15.06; 16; 16.9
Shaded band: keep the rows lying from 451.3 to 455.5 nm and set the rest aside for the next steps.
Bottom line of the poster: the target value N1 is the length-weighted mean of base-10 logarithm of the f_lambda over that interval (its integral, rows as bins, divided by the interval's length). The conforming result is 1.14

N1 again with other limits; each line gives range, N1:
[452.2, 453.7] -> 1.12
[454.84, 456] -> 1.15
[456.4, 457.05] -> 1.17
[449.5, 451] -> 1.14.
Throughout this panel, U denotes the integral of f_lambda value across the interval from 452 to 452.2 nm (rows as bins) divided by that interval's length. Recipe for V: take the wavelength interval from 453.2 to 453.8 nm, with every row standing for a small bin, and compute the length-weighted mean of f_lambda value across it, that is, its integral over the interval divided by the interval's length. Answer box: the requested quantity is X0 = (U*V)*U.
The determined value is 2726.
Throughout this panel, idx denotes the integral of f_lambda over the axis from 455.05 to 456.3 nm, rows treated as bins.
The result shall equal 17.8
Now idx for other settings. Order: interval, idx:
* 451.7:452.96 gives 17.1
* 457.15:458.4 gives 18.9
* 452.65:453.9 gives 16.5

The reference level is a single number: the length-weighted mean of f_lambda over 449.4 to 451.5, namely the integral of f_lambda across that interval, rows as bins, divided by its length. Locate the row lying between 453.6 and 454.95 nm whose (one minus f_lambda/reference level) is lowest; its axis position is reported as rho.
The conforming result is 453.953 nm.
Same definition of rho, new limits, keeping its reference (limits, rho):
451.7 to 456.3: 453.953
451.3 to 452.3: 452.076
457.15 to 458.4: 457.416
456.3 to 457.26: 456.364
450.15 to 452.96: 450.517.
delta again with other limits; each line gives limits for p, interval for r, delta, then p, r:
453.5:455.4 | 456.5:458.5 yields 3.80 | 3.74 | 3.87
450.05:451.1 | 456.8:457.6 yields 3.80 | 3.75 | 3.86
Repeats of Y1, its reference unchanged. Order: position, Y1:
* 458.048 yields 0.00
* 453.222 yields 0.01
